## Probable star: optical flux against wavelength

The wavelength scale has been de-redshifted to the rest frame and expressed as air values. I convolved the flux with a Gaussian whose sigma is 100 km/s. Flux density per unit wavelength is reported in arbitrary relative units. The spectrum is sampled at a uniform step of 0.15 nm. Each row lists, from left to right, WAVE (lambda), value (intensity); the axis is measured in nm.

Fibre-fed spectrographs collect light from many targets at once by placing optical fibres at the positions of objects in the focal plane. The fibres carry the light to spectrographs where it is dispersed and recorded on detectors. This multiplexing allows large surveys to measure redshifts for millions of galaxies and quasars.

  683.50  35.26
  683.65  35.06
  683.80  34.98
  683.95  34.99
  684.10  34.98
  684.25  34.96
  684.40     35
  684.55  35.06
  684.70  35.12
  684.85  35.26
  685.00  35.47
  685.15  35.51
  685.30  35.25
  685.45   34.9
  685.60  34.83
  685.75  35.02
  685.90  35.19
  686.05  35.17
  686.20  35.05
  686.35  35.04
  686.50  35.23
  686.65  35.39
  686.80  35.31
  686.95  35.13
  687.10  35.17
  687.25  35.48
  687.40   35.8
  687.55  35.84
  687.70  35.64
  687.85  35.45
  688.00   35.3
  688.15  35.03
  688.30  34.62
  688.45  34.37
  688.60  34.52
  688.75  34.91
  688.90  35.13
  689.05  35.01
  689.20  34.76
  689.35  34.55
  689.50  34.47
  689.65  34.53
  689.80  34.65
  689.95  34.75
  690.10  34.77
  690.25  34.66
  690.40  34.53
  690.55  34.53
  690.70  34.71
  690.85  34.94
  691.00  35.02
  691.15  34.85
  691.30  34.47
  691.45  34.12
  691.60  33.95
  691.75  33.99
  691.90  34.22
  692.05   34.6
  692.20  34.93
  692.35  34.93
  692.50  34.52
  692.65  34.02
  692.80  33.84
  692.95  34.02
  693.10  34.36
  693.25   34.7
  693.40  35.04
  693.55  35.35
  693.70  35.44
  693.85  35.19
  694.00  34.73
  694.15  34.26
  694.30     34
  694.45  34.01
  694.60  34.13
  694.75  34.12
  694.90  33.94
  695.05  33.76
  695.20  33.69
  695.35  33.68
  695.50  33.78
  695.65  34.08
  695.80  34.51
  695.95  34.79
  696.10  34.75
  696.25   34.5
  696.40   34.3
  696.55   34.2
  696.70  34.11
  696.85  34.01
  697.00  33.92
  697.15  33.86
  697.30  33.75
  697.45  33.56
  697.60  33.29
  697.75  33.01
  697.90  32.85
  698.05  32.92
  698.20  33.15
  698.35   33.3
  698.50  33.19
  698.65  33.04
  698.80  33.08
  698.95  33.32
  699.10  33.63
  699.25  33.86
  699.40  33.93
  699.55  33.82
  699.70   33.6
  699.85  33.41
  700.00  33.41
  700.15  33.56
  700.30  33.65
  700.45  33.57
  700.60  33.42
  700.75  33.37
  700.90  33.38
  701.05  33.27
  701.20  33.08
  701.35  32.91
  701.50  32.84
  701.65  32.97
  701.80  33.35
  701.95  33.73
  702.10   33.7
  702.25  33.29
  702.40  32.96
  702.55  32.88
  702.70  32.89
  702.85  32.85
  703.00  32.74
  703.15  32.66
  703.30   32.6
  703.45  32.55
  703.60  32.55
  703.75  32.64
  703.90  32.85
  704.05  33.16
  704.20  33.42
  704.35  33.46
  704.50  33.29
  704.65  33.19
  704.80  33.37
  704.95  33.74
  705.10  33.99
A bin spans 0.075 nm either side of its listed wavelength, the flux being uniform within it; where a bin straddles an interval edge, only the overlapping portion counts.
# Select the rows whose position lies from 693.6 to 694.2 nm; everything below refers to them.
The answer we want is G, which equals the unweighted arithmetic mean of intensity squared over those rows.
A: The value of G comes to 1219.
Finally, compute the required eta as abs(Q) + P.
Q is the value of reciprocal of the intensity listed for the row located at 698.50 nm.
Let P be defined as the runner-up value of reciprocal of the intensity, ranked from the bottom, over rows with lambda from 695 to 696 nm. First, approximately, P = 0.0290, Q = 0.0301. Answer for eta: 0.0591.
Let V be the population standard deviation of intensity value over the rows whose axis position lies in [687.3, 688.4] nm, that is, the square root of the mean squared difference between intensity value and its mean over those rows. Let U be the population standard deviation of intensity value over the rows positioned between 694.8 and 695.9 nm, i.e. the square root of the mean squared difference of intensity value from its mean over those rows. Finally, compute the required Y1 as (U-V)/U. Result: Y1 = -0.5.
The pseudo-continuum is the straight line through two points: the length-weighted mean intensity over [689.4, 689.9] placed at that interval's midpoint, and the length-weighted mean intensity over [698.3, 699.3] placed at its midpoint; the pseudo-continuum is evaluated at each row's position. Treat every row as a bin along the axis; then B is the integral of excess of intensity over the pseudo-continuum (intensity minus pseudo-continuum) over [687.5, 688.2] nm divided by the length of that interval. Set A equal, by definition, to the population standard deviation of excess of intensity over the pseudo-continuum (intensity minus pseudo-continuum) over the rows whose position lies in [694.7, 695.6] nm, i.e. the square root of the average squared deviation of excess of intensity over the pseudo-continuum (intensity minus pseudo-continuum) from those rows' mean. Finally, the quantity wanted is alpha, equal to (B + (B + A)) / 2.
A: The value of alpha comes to 0.72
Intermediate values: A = 0.1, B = 0.7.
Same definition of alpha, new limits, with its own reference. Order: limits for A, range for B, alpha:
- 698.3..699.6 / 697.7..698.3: -0.26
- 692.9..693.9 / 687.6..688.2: 0.86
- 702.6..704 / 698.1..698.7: -0.17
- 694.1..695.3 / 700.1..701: 0.46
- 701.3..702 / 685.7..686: 0.23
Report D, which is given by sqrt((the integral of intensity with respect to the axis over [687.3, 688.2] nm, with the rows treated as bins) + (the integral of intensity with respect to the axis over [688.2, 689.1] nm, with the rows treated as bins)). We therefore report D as 7.95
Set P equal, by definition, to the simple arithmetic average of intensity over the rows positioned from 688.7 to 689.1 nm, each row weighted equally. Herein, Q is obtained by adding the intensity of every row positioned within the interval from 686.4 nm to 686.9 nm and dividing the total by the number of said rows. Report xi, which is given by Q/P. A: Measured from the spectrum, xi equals 1.01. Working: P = 35.0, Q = 35.3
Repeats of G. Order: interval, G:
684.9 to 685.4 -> 1254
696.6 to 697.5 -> 1147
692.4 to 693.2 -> 1166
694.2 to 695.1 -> 1156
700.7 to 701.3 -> 1107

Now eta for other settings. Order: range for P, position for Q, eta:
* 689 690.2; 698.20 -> 0.0589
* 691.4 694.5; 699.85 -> 0.0582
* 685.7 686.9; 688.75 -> 0.0570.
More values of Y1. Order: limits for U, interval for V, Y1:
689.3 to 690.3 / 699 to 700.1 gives -0.9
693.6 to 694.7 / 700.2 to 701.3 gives 0.7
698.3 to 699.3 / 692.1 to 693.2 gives -0.5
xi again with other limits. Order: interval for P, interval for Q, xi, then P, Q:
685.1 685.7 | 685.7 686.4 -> 1.00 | 35.1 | 35.1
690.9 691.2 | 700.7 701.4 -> 0.95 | 34.9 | 33.2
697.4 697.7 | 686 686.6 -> 1.05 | 33.4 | 35.1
